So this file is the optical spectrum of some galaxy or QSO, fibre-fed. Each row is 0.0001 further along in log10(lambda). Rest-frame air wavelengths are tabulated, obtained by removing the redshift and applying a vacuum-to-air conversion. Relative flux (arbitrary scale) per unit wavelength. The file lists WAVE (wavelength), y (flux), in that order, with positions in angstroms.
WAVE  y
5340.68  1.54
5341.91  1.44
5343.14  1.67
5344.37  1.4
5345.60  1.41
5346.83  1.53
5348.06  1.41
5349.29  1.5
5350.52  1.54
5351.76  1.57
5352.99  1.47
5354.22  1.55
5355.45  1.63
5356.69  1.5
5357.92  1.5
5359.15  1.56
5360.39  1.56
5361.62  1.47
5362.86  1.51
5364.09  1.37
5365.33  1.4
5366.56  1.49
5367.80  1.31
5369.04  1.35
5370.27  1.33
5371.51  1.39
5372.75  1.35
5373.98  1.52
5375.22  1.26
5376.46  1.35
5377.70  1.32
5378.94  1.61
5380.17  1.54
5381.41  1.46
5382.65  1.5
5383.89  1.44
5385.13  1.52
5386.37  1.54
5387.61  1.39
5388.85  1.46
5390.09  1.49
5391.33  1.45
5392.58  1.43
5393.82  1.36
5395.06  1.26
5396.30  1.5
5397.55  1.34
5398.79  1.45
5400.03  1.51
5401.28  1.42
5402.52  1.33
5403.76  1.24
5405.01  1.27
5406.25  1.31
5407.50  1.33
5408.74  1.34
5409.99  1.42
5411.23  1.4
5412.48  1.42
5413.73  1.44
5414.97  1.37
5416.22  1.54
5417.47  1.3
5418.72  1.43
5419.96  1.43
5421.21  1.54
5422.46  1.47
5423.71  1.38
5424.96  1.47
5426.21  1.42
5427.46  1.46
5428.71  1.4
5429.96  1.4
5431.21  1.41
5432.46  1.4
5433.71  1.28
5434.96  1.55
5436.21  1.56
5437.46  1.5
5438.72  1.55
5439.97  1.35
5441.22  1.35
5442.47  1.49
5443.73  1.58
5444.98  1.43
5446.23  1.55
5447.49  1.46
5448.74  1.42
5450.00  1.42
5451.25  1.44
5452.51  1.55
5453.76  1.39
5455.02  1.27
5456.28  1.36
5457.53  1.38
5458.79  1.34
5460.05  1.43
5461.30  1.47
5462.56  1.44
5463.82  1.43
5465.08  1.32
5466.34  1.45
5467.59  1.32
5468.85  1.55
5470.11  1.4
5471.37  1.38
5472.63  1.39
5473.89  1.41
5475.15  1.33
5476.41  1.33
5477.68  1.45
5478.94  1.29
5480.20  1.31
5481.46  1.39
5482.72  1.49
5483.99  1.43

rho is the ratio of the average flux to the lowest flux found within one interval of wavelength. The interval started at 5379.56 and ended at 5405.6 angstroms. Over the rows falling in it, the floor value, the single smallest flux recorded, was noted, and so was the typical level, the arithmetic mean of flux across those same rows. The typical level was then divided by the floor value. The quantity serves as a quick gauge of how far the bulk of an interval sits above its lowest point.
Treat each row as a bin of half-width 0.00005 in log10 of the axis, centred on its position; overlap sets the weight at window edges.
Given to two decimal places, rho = 1.15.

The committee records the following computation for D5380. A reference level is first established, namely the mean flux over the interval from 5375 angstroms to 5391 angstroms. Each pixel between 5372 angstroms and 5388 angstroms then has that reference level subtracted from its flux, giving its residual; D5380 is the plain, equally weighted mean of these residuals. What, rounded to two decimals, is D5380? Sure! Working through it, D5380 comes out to -0.01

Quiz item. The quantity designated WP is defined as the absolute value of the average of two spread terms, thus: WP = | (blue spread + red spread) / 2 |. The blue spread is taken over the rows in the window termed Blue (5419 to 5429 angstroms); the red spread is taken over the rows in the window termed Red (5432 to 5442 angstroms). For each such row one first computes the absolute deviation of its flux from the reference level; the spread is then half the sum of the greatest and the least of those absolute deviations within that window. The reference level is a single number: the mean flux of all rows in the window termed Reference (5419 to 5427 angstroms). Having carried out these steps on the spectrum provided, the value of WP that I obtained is 0.079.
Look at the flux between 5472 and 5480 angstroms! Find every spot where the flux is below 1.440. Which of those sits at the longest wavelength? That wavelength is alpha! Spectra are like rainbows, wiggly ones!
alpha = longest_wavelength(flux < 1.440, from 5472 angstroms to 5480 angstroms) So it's 5478.94 angstroms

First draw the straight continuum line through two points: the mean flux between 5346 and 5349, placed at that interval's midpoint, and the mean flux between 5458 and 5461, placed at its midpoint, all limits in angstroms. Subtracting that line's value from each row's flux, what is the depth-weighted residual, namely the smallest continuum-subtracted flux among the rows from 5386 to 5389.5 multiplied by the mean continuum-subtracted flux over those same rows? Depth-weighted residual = -0.001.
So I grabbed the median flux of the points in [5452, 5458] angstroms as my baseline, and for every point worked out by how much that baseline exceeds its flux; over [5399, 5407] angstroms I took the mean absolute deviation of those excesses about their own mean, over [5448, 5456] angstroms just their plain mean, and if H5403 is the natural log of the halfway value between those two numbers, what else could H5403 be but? -3.8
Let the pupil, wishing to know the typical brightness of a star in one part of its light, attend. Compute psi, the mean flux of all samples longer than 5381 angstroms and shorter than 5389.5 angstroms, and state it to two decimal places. 1.47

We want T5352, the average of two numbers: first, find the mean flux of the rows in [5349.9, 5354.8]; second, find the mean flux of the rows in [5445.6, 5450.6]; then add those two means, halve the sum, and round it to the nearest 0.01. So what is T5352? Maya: 1.50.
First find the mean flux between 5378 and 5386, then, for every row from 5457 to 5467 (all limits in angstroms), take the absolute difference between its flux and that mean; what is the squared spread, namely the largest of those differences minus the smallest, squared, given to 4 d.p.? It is 0.0225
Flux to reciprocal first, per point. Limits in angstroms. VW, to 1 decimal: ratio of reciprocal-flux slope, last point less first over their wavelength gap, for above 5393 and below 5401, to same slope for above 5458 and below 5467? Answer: 1.6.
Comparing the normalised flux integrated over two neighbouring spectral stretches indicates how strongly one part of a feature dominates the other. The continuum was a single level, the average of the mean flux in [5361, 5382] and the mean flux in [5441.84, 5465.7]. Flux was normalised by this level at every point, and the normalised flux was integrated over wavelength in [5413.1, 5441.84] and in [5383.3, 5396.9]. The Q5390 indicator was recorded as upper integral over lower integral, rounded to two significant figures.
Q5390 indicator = 2.1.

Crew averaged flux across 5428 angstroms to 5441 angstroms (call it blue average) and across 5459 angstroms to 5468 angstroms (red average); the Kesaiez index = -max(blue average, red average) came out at -1.44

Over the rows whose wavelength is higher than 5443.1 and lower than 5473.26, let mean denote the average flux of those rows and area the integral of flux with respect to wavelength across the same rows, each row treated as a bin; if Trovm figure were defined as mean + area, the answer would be 44.4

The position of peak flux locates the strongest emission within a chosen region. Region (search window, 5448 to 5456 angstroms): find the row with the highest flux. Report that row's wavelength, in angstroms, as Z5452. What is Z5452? 5452.51 angstroms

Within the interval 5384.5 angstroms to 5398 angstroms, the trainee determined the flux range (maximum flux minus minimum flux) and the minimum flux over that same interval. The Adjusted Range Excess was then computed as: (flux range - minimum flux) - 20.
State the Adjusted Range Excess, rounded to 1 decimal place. -21.0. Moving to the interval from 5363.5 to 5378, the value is -21.0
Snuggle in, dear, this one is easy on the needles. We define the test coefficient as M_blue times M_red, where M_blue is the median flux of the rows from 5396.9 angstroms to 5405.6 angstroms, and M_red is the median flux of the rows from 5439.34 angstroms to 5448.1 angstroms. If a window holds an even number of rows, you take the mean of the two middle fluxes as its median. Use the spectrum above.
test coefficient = 1.96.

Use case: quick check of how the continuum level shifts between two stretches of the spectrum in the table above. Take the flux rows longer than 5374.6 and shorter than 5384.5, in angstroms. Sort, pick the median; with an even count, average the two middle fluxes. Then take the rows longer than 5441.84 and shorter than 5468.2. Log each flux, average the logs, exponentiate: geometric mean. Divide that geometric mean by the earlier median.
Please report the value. 0.98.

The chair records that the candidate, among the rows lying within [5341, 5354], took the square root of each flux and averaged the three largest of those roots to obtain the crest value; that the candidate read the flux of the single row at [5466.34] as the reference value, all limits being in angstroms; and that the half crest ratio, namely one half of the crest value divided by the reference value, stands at 0.435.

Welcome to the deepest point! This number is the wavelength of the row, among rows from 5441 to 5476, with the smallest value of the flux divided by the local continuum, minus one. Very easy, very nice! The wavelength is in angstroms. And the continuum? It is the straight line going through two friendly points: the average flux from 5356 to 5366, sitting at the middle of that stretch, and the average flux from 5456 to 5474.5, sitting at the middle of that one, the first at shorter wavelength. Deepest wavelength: 5455.02 angstroms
